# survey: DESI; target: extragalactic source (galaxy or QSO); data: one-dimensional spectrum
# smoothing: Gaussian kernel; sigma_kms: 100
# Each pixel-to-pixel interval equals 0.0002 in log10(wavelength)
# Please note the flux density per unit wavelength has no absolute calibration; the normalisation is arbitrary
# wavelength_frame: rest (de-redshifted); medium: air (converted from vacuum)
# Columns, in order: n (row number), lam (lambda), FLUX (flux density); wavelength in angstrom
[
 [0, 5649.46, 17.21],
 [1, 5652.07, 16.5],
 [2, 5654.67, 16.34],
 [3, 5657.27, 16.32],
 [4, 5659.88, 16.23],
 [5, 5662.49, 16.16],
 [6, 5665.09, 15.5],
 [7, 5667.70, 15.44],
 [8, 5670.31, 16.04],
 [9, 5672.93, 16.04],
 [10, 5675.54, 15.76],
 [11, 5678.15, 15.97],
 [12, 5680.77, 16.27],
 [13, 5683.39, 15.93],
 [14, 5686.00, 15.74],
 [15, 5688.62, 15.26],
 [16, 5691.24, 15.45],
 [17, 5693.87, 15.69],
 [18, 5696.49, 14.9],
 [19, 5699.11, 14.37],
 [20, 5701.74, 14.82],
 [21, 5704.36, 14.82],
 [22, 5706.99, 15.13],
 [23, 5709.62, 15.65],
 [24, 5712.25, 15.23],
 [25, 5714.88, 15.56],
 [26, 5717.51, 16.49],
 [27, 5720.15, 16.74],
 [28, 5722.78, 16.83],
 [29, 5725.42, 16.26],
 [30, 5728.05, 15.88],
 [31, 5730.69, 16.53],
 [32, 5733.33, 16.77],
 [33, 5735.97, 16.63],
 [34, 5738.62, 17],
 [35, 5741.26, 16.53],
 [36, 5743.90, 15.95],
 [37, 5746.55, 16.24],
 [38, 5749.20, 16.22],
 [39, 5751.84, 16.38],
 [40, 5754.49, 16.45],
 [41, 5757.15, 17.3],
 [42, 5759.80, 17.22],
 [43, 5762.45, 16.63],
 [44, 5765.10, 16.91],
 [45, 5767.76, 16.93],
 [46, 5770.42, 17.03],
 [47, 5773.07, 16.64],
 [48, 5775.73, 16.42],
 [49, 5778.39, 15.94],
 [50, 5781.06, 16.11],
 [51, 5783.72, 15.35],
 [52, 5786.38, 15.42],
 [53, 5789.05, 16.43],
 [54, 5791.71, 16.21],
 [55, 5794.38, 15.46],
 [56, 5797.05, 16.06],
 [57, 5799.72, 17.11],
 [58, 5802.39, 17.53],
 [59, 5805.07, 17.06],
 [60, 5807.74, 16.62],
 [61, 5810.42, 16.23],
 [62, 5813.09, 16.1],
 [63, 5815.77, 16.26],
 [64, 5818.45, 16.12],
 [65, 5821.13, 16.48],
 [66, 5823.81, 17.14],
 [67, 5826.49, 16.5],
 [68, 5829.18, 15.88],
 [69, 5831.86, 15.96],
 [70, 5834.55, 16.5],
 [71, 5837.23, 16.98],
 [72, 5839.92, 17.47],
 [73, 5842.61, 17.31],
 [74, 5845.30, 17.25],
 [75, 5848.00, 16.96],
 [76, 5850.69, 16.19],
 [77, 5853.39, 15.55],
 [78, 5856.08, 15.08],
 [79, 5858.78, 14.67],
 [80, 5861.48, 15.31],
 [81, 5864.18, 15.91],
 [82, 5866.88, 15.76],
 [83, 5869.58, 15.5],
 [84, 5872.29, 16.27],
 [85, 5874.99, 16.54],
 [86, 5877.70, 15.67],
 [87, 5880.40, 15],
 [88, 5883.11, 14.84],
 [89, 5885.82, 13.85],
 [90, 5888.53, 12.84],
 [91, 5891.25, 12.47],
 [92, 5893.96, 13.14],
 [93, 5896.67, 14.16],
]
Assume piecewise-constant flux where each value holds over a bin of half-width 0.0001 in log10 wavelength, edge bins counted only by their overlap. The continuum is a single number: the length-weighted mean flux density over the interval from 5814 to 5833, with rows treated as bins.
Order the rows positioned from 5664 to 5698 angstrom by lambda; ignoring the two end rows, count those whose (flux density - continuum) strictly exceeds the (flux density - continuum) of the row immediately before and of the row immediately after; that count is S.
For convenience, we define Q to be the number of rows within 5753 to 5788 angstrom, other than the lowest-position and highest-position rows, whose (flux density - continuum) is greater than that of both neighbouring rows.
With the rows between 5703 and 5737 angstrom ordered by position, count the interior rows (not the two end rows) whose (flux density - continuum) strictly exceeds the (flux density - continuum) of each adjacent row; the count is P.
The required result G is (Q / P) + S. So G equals 3.0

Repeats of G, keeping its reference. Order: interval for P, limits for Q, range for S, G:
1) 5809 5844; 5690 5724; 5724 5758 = 3.7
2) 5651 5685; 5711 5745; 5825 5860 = 4.0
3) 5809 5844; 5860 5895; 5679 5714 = 2.7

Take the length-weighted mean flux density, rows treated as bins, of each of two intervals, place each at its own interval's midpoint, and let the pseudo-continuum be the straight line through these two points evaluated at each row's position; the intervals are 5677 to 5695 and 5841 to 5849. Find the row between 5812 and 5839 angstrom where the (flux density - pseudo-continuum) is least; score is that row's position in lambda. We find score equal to 5829.18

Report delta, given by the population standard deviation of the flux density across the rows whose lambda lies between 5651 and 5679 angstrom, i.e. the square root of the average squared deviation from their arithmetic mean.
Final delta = 0.3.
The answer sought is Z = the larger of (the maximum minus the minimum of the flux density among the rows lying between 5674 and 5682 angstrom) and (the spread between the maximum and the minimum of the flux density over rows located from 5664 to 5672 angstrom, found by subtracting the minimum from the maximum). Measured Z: 0.60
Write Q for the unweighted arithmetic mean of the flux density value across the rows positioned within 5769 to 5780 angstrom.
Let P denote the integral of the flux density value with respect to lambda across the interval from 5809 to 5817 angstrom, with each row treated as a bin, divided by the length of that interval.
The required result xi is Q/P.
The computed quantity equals 1.02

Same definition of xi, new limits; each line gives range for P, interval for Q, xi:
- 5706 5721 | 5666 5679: 1.00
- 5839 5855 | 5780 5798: 0.95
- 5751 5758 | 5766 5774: 1.01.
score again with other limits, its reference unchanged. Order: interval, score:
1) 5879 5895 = 5891.25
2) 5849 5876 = 5858.78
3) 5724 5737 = 5728.05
